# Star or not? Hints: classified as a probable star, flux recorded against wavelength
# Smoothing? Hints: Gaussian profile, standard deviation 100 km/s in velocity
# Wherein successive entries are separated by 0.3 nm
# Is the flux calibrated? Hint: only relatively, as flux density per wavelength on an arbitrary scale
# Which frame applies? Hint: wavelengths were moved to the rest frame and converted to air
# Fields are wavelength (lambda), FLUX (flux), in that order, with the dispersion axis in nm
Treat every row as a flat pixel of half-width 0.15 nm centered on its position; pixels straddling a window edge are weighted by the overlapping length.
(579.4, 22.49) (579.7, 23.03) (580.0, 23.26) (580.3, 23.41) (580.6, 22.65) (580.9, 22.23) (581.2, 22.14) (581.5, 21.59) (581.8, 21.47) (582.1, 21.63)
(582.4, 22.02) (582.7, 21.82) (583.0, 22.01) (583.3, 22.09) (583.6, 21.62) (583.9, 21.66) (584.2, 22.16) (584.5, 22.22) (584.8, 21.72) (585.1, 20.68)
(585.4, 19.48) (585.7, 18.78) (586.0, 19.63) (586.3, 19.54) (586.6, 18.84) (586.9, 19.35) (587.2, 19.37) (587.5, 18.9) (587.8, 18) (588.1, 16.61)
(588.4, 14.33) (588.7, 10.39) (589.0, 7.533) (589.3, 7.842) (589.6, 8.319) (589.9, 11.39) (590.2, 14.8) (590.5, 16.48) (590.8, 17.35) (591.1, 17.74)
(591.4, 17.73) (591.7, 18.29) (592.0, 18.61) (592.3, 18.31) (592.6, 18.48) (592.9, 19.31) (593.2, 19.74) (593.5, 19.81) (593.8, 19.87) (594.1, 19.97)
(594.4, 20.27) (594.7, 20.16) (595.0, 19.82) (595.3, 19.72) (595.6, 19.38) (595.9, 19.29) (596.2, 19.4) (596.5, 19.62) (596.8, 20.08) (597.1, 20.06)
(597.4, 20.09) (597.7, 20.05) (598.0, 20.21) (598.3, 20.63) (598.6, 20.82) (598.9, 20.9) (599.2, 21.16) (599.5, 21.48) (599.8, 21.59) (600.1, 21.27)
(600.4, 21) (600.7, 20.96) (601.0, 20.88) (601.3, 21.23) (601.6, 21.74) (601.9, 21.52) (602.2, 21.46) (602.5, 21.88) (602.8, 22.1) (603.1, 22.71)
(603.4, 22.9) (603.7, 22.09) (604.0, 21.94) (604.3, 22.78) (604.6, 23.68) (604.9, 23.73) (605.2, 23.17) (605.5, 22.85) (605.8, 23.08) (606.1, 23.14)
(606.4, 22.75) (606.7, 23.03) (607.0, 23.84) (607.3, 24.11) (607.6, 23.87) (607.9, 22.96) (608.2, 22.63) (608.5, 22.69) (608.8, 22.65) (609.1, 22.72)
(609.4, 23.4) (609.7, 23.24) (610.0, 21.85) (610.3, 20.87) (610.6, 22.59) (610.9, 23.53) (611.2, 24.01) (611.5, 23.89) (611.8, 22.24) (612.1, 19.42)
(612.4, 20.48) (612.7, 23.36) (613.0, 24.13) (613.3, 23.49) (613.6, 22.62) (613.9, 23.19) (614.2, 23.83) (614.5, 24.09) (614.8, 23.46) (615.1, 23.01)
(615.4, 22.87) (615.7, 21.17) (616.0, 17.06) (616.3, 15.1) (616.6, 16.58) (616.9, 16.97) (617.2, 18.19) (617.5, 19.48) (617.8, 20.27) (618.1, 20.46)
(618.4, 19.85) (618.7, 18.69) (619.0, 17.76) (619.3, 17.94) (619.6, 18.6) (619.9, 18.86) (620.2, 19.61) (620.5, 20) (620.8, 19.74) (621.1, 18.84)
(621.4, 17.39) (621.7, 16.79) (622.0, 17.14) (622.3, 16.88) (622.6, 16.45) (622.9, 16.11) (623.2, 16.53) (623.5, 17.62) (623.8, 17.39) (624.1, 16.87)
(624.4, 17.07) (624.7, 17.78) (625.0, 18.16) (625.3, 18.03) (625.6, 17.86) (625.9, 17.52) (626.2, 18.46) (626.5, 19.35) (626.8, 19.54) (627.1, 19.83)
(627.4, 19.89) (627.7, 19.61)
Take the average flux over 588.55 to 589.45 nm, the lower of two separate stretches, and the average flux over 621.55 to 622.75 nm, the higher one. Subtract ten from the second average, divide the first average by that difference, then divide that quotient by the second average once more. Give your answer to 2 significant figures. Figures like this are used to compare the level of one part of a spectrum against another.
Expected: 0.075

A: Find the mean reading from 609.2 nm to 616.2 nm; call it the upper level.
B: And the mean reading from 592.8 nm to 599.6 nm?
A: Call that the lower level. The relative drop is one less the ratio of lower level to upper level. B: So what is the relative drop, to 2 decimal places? 0.11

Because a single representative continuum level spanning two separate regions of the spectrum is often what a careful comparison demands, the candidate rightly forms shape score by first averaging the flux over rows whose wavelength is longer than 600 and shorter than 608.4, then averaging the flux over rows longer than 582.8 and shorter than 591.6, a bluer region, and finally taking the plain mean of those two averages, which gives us 20.0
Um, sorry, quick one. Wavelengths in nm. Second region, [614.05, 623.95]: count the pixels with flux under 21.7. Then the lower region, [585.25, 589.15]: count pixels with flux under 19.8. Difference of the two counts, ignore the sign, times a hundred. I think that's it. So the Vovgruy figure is 1500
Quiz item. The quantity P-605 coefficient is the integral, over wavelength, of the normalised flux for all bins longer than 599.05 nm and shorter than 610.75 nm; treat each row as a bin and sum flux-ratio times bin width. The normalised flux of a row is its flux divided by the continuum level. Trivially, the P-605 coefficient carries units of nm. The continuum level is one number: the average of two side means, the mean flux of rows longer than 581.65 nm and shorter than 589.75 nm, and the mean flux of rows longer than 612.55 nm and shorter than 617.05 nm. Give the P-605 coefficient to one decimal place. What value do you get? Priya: 13.2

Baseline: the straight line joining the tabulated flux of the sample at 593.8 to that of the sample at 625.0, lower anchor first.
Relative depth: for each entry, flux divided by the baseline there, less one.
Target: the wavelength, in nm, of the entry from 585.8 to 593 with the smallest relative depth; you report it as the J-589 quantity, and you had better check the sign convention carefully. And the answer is 589.0 nm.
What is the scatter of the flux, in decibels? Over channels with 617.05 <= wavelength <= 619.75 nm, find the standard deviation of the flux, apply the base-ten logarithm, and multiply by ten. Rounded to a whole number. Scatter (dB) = 0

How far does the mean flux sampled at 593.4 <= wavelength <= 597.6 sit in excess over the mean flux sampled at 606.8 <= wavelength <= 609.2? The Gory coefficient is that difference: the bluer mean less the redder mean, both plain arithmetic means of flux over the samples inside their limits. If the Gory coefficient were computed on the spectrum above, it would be -3.4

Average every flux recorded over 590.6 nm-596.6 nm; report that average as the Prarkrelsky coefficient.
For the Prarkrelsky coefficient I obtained 19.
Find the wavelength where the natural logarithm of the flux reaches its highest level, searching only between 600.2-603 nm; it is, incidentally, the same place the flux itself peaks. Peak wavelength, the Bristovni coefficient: 602.8 nm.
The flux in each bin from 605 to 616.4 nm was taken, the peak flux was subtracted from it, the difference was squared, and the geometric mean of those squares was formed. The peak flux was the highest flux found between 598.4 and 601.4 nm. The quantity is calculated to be 2.3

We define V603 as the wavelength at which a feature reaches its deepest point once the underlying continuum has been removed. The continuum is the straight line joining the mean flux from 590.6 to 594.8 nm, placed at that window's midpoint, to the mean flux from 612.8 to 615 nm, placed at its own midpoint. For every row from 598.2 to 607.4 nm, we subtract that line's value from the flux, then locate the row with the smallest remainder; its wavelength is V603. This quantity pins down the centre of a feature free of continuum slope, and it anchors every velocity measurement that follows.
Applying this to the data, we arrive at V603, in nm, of 601.0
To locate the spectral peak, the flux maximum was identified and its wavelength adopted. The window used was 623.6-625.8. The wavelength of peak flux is 625.0 nm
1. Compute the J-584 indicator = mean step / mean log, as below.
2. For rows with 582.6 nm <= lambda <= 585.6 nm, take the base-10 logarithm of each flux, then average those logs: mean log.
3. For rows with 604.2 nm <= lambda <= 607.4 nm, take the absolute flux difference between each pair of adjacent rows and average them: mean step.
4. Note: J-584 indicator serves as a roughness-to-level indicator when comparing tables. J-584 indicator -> 0.29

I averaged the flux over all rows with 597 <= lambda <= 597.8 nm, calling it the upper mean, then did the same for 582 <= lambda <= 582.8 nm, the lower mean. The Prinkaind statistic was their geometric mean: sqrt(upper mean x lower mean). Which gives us 20.9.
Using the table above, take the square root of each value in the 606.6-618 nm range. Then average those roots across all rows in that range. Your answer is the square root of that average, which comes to 2.16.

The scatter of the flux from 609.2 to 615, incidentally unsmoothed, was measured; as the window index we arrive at 1.3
